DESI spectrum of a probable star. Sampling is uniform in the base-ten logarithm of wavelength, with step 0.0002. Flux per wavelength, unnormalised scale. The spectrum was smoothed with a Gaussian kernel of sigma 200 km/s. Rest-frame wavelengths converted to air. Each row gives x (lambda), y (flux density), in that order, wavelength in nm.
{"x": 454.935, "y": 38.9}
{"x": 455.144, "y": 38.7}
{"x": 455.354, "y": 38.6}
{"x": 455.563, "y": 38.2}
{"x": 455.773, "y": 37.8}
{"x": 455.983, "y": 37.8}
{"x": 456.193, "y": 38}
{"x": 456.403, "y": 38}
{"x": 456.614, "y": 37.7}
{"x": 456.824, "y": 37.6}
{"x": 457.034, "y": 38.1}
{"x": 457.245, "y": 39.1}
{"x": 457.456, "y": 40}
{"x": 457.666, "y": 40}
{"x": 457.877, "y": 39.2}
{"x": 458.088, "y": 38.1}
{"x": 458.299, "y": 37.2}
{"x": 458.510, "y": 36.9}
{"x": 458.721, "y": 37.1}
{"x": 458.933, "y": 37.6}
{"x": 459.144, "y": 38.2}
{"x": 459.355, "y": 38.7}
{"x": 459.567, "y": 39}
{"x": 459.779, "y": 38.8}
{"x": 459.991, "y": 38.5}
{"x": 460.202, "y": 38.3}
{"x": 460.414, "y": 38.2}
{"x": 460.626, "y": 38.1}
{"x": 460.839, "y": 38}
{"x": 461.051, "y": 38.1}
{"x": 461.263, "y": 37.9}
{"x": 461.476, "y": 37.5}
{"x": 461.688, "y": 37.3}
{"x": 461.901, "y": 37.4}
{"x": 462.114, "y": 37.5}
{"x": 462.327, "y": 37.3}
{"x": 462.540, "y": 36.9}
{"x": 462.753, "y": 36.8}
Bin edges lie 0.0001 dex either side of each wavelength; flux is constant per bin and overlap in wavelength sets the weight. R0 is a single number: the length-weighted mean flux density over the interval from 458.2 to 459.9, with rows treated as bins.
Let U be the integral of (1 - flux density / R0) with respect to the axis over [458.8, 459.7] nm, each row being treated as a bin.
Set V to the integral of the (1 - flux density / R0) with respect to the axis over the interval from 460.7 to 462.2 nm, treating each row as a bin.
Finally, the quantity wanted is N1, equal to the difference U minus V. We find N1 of -0.020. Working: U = -0.0098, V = 0.010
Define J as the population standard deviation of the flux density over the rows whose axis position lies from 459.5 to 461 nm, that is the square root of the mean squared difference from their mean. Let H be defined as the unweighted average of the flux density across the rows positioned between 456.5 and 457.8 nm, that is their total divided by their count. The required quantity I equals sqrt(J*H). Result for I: 4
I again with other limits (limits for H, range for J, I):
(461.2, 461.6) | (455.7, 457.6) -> 5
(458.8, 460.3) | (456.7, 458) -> 6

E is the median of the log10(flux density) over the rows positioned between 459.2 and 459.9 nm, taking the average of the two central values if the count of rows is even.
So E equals 1.59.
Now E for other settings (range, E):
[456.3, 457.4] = 1.58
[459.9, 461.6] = 1.58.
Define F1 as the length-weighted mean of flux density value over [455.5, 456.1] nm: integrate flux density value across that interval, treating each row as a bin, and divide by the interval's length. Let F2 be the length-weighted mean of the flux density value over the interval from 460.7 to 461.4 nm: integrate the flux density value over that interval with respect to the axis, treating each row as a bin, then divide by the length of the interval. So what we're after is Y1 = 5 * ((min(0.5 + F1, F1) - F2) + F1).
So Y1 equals 189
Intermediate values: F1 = 37.9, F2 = 37.9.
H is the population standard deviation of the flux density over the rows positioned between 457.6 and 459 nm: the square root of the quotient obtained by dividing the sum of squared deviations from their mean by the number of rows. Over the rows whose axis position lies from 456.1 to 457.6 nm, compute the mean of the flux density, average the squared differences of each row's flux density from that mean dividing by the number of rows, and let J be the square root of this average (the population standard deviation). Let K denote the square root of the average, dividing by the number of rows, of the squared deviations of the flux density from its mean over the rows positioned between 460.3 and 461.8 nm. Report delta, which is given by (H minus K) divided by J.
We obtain 1.0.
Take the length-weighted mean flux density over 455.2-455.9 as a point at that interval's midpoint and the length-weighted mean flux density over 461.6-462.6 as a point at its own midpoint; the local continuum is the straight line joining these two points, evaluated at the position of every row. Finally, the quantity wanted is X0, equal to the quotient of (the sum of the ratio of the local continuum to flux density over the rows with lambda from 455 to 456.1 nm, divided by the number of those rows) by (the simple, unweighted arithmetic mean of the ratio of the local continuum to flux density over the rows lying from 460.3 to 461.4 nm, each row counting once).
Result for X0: 1.02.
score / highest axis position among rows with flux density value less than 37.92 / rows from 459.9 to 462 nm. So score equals 461.901 nm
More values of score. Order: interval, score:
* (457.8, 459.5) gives 458.933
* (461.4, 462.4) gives 462.327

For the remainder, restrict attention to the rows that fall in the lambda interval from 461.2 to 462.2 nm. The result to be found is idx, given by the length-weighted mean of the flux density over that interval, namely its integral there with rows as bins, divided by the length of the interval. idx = 37.5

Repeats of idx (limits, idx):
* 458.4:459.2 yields 37.4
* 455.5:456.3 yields 37.9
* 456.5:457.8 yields 38.7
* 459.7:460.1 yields 38.7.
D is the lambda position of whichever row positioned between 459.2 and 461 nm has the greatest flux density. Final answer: 459.567 nm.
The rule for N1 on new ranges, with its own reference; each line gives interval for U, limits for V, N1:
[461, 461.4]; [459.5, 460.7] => 0.017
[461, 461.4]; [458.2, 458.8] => -0.014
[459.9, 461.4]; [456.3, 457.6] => 0.010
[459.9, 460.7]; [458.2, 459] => -0.023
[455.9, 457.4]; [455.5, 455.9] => -0.007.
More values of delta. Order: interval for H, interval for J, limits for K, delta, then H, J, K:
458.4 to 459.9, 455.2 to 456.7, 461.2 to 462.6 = 1.8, 0.79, 0.28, 0.278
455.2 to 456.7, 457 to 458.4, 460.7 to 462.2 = 0.0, 0.28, 0.98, 0.296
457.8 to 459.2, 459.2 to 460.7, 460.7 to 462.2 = 1.5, 0.75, 0.31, 0.296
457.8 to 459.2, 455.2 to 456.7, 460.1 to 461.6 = 1.8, 0.75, 0.28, 0.242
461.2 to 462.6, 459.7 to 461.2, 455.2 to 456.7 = 0.0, 0.28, 0.26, 0.285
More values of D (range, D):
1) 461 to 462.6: 461.051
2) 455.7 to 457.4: 457.245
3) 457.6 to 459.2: 457.666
